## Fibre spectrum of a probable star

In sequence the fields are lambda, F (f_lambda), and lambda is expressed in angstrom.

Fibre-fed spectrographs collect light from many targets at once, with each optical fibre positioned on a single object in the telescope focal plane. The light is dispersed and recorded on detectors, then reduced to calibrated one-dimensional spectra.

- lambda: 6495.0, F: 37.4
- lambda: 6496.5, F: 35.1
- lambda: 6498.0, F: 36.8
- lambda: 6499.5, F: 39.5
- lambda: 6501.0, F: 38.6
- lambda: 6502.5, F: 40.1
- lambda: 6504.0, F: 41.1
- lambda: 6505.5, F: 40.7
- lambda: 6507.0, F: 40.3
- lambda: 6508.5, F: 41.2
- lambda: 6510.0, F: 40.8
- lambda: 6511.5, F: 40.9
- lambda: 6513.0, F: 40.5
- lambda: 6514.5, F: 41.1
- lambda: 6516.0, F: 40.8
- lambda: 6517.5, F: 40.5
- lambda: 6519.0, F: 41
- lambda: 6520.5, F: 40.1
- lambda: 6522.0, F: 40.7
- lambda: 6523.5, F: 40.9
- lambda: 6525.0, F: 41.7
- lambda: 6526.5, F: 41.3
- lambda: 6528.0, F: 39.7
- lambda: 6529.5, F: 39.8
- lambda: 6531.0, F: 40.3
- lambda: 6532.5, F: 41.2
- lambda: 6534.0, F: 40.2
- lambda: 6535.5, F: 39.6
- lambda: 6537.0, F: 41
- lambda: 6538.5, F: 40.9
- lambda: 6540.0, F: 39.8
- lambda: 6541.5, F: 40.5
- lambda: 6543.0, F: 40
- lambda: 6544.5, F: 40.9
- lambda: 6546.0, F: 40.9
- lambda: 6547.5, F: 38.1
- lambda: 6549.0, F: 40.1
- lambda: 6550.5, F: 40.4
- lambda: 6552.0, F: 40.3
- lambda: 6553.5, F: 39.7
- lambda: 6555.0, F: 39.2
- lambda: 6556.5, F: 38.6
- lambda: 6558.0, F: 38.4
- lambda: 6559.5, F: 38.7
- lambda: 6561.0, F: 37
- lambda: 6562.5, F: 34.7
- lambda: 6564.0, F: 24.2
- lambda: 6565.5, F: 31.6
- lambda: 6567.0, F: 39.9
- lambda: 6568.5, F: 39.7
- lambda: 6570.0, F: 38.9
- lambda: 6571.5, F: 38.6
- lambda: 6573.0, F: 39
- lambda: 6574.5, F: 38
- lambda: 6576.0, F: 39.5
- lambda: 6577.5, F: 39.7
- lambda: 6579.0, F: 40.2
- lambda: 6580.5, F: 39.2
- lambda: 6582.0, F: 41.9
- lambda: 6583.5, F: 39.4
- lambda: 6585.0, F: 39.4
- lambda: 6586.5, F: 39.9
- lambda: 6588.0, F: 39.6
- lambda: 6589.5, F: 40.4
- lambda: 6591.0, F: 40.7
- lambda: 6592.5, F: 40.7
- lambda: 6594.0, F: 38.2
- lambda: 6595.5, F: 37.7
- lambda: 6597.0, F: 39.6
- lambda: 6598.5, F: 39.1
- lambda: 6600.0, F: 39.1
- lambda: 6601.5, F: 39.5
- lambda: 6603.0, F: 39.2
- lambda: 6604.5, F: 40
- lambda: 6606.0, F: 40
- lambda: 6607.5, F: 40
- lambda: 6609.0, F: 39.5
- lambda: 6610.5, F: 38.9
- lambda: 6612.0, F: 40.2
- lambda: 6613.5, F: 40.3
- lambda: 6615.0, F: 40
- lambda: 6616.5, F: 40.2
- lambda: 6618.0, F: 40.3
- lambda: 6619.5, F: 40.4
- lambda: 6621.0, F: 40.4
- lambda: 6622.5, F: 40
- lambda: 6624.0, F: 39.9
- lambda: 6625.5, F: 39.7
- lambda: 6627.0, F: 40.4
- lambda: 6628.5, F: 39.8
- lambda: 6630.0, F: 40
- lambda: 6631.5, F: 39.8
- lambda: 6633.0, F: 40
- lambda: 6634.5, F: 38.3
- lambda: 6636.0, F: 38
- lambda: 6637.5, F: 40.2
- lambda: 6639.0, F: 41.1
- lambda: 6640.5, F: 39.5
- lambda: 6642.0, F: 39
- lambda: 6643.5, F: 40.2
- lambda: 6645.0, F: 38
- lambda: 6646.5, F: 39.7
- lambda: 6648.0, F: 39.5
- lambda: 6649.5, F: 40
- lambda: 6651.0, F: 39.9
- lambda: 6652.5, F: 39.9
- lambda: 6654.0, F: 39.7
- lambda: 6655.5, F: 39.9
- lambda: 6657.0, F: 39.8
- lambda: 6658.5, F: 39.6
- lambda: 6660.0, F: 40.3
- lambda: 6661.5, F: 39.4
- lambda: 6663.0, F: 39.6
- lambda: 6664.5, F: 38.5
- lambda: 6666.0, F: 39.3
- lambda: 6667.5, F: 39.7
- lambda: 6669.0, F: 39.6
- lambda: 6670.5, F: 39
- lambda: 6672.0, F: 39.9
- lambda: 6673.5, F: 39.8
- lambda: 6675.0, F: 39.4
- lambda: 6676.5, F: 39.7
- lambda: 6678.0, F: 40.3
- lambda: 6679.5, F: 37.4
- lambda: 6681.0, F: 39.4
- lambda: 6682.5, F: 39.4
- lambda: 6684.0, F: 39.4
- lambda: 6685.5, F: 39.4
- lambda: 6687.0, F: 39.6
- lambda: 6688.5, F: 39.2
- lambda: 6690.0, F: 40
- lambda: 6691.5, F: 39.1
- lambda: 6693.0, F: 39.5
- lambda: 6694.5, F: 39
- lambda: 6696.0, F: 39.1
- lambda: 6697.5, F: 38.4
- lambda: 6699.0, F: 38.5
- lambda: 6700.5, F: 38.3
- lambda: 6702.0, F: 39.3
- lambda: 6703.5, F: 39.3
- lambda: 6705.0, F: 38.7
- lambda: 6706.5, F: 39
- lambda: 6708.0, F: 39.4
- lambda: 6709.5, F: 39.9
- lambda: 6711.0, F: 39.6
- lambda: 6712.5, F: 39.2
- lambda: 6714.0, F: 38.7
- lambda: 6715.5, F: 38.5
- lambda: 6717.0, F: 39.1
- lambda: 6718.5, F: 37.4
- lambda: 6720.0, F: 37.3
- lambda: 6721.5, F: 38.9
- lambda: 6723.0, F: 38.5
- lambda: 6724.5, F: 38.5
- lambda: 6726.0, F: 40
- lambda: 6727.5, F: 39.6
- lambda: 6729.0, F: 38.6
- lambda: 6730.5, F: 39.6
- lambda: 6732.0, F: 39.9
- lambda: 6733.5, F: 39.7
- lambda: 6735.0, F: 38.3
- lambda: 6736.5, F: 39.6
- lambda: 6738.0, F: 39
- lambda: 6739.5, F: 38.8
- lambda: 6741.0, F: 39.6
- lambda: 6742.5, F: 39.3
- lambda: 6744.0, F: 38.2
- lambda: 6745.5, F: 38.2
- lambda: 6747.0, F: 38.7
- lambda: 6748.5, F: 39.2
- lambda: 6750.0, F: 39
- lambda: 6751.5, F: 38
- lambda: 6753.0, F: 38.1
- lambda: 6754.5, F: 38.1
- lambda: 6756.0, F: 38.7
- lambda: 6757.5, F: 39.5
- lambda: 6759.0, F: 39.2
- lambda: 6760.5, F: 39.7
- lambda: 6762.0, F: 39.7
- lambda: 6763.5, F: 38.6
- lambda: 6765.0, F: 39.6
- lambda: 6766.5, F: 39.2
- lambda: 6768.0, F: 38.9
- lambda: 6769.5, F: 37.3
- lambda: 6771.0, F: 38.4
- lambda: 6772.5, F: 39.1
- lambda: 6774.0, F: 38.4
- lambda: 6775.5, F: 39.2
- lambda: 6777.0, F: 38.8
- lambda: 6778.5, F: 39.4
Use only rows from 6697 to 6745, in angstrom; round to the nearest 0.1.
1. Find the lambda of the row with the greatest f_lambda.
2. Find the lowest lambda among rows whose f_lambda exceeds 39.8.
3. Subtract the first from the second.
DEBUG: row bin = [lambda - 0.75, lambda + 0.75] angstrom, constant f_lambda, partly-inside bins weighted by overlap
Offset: -16.5 angstrom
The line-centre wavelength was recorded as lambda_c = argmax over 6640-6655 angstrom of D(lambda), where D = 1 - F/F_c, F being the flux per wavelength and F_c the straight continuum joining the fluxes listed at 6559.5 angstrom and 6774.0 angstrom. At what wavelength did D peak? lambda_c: 6645.0 angstrom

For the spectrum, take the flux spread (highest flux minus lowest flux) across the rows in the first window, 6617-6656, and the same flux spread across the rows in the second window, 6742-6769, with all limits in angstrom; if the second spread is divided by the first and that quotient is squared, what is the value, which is 0.30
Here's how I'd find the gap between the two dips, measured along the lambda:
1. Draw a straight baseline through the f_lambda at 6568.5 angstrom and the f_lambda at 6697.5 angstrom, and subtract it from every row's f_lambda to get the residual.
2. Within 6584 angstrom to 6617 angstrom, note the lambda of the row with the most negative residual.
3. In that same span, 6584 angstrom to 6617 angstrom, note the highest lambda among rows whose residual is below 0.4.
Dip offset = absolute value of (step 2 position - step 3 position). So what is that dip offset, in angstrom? 15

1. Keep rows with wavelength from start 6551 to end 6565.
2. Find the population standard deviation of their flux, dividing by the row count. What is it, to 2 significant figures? 4.7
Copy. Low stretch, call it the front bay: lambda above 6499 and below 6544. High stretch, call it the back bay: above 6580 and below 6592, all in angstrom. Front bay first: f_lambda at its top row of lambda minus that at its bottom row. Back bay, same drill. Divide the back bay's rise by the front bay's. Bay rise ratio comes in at 3.0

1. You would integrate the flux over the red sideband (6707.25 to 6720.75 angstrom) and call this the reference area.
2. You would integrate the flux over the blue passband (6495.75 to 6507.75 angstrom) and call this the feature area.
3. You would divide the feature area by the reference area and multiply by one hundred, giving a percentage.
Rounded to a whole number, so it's 89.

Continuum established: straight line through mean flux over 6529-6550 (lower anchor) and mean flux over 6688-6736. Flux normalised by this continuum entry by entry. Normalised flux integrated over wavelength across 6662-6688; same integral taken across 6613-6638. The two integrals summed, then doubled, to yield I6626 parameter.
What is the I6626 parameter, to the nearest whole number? 102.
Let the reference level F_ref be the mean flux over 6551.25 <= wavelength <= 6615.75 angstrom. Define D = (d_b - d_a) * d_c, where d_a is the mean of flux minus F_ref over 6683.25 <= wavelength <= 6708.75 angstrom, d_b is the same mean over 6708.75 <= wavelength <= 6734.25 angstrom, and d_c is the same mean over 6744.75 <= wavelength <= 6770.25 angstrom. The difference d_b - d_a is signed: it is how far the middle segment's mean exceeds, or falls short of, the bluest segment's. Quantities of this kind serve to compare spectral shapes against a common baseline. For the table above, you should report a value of 0.00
